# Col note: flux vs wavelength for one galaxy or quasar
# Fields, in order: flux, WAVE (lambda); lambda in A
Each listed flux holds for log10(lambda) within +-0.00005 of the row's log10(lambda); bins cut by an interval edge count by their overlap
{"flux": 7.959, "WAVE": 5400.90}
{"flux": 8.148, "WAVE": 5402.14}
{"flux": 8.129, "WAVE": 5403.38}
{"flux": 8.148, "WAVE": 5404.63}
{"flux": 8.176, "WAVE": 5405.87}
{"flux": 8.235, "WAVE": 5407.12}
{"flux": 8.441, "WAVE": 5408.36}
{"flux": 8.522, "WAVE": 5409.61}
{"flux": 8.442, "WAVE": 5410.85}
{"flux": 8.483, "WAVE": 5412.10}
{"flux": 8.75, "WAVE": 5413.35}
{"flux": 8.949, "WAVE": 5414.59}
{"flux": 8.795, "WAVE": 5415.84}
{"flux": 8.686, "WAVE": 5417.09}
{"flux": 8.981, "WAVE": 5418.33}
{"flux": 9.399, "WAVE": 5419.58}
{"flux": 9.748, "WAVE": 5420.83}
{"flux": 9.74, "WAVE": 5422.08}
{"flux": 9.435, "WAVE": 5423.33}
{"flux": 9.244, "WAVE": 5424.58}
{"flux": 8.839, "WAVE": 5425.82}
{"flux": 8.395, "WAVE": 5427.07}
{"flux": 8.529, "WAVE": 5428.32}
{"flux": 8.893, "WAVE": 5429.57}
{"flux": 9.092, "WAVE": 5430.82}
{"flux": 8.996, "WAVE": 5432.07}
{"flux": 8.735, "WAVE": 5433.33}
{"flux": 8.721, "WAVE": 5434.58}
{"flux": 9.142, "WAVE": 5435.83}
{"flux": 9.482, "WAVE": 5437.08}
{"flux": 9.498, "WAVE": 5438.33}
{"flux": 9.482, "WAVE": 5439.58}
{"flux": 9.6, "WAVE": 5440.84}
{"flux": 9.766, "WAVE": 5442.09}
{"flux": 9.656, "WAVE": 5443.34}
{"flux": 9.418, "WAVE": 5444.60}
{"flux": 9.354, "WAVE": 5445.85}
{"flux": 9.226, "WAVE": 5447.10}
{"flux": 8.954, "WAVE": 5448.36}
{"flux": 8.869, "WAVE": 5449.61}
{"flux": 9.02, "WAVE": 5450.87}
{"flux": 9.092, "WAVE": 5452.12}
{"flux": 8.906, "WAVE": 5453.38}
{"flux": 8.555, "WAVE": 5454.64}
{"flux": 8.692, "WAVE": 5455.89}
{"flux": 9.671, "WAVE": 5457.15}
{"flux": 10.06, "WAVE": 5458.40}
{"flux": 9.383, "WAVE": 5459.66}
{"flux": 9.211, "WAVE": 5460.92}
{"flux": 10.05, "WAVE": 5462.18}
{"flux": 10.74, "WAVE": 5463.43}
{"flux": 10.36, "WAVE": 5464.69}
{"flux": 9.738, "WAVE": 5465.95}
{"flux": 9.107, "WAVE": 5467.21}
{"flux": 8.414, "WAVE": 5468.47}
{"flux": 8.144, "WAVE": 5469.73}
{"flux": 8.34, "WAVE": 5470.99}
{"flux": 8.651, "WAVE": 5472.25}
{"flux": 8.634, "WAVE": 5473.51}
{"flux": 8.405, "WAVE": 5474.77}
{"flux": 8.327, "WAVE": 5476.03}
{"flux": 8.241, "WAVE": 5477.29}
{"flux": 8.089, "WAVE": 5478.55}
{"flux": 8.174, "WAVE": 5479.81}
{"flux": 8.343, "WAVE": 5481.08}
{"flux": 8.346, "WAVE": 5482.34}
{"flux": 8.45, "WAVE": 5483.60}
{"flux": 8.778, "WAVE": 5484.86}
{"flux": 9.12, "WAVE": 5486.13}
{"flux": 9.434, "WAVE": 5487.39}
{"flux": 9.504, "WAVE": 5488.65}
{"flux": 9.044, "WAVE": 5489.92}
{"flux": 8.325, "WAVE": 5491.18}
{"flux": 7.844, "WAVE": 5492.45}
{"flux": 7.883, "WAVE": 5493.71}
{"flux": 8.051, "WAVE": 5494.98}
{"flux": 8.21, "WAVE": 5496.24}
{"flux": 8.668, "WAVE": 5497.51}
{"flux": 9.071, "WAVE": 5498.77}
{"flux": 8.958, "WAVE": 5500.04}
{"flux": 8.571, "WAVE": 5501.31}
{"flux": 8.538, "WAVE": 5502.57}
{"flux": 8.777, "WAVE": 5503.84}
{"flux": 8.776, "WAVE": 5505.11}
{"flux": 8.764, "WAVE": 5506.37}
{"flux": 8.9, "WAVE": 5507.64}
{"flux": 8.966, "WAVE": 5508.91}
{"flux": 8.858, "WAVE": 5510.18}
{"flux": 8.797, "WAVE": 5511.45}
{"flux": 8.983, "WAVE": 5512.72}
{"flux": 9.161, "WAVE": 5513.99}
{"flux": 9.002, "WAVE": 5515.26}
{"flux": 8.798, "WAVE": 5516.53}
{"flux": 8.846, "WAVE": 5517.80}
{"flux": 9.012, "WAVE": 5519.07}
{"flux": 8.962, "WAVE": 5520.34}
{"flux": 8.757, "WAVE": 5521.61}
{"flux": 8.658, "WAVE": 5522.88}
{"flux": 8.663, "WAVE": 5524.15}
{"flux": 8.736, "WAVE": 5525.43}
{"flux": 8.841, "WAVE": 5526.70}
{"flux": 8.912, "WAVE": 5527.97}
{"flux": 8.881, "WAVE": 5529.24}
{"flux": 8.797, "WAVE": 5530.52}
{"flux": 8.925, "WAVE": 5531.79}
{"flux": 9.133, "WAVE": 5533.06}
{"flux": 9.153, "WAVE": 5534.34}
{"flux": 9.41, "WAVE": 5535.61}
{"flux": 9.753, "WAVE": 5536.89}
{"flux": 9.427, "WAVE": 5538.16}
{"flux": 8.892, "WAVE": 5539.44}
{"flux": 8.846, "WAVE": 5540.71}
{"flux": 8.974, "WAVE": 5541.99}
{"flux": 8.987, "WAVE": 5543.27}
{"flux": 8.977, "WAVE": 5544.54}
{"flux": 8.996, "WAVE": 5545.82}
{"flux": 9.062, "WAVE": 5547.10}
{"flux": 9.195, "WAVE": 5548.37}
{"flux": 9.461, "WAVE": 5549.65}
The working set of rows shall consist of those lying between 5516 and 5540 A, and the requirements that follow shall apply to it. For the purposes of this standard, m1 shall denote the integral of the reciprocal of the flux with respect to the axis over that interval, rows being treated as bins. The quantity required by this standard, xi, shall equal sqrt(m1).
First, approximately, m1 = 2.7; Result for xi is 1.6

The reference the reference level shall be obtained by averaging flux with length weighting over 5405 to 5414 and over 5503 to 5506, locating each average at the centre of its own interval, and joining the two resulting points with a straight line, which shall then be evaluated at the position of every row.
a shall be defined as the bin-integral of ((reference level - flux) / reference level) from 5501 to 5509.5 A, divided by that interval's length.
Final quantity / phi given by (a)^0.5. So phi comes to 0.03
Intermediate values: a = 0.001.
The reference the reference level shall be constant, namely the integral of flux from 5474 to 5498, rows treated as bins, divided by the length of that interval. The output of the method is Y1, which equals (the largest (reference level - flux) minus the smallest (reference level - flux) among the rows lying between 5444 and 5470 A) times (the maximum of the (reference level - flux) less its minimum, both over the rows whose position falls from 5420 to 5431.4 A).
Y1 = 3.5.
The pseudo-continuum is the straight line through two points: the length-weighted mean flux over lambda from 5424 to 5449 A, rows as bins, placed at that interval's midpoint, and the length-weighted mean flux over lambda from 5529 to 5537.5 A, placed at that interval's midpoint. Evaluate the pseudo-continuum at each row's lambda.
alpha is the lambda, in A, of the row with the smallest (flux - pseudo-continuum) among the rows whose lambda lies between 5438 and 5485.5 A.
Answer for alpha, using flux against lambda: 5478.55 A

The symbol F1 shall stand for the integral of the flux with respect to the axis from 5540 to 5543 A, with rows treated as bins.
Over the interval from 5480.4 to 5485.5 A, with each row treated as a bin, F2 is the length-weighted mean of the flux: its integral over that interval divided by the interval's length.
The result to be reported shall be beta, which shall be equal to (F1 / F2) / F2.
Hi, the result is 0.4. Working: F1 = 27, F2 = 8.46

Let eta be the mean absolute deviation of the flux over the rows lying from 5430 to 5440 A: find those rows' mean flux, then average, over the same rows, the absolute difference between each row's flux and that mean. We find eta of 0.26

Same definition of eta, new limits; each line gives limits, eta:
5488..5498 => 0.47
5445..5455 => 0.18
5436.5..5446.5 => 0.11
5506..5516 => 0.10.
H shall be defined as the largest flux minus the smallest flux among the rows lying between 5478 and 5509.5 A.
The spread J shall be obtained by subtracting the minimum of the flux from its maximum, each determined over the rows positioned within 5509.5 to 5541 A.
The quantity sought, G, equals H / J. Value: 1.5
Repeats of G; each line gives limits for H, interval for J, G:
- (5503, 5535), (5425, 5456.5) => 0.4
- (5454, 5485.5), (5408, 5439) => 2.0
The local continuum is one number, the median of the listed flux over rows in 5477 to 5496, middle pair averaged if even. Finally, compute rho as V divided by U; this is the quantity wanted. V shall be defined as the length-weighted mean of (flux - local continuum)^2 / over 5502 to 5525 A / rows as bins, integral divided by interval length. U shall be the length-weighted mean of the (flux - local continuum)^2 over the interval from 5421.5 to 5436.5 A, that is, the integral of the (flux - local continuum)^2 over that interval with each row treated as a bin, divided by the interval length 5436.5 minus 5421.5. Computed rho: 0.5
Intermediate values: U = 0.54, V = 0.3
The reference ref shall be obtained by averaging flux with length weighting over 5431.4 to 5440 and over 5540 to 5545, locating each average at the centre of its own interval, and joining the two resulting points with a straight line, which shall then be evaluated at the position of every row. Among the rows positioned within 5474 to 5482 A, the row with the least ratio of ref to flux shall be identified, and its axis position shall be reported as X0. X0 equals 5474.77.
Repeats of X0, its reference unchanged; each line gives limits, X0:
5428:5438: 5437.08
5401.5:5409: 5408.36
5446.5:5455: 5447.10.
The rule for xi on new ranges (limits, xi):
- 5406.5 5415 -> 1.0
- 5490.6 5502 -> 1.2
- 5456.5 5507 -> 2.4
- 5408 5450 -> 2.2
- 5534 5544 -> 1.0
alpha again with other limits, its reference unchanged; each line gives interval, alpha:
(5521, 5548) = 5522.88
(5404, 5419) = 5404.63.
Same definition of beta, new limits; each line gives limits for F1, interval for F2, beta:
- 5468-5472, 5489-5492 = 0.4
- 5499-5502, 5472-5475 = 0.4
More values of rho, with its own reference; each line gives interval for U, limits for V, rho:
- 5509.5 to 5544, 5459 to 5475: 3.0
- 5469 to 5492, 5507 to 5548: 1.9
